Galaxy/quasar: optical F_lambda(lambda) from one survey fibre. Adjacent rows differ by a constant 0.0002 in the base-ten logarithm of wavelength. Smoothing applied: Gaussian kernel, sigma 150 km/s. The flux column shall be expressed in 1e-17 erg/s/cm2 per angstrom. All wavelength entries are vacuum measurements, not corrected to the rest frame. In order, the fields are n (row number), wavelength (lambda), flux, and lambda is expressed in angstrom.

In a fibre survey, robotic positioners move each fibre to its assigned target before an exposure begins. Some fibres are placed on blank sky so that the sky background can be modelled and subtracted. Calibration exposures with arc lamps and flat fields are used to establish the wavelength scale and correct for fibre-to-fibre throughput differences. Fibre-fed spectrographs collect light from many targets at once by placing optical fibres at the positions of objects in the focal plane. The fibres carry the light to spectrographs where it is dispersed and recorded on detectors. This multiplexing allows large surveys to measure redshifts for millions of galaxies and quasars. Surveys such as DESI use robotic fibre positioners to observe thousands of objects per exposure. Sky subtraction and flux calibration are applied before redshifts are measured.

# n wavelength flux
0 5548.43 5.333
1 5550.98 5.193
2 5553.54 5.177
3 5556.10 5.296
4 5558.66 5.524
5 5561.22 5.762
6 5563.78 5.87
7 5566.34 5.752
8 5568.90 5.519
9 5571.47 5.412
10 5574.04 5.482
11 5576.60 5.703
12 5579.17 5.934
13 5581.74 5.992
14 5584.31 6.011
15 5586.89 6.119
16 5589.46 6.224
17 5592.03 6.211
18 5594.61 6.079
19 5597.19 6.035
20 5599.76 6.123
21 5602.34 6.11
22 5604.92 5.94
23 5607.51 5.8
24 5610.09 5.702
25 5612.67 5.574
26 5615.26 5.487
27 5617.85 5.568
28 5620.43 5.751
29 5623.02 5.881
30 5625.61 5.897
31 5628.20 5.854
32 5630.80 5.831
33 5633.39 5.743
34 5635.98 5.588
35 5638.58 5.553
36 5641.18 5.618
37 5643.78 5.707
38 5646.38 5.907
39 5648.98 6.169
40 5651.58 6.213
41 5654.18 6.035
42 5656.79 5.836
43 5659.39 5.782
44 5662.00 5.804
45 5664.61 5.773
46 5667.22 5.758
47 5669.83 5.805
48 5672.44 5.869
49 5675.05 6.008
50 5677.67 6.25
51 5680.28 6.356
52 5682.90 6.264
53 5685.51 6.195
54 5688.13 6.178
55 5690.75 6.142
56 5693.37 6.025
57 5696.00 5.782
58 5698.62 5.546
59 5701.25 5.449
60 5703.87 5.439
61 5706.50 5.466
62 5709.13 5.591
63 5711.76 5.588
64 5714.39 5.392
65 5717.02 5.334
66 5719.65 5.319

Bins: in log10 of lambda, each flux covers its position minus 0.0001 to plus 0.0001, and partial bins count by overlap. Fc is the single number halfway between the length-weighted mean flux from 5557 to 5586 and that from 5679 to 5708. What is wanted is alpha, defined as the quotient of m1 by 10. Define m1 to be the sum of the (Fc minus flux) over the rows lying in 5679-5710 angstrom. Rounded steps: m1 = -0.7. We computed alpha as -0.1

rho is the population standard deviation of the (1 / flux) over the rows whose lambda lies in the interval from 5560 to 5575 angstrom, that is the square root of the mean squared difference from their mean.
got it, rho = 0.0053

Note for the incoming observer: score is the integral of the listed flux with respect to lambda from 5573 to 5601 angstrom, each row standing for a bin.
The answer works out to 168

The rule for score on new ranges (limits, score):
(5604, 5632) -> 161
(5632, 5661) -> 169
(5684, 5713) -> 167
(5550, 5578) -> 155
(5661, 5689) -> 169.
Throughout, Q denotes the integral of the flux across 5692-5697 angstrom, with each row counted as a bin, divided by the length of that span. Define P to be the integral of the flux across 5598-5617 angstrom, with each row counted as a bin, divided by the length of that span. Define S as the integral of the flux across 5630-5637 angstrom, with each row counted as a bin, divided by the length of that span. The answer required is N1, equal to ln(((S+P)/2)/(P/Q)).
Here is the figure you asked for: 1.77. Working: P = 5.82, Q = 5.91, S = 5.7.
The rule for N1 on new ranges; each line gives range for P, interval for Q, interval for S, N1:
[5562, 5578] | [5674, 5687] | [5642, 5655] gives 1.86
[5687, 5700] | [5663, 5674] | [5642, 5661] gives 1.76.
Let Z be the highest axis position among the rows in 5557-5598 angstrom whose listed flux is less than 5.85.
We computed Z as 5576.60 angstrom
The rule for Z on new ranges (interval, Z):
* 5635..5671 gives 5669.83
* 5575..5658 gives 5656.79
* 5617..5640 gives 5638.58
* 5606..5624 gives 5620.43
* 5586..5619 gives 5617.85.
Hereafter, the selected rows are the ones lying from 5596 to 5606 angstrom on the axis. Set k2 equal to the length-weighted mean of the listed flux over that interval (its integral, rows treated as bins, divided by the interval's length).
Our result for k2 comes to 6.06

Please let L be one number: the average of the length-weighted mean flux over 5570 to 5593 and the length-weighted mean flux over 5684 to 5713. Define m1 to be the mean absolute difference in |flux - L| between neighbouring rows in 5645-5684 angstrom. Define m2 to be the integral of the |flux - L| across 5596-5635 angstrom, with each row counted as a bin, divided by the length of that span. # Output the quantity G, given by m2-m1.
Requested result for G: 0.05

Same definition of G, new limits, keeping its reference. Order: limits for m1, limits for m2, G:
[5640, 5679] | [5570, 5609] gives 0.14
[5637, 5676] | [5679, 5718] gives 0.25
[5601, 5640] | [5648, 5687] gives 0.12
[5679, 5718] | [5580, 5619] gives 0.15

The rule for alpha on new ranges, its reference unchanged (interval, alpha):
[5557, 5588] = 0.1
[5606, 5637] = 0.1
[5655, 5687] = -0.2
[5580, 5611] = -0.3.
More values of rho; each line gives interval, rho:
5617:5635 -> 0.0032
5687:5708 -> 0.0090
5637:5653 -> 0.0074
